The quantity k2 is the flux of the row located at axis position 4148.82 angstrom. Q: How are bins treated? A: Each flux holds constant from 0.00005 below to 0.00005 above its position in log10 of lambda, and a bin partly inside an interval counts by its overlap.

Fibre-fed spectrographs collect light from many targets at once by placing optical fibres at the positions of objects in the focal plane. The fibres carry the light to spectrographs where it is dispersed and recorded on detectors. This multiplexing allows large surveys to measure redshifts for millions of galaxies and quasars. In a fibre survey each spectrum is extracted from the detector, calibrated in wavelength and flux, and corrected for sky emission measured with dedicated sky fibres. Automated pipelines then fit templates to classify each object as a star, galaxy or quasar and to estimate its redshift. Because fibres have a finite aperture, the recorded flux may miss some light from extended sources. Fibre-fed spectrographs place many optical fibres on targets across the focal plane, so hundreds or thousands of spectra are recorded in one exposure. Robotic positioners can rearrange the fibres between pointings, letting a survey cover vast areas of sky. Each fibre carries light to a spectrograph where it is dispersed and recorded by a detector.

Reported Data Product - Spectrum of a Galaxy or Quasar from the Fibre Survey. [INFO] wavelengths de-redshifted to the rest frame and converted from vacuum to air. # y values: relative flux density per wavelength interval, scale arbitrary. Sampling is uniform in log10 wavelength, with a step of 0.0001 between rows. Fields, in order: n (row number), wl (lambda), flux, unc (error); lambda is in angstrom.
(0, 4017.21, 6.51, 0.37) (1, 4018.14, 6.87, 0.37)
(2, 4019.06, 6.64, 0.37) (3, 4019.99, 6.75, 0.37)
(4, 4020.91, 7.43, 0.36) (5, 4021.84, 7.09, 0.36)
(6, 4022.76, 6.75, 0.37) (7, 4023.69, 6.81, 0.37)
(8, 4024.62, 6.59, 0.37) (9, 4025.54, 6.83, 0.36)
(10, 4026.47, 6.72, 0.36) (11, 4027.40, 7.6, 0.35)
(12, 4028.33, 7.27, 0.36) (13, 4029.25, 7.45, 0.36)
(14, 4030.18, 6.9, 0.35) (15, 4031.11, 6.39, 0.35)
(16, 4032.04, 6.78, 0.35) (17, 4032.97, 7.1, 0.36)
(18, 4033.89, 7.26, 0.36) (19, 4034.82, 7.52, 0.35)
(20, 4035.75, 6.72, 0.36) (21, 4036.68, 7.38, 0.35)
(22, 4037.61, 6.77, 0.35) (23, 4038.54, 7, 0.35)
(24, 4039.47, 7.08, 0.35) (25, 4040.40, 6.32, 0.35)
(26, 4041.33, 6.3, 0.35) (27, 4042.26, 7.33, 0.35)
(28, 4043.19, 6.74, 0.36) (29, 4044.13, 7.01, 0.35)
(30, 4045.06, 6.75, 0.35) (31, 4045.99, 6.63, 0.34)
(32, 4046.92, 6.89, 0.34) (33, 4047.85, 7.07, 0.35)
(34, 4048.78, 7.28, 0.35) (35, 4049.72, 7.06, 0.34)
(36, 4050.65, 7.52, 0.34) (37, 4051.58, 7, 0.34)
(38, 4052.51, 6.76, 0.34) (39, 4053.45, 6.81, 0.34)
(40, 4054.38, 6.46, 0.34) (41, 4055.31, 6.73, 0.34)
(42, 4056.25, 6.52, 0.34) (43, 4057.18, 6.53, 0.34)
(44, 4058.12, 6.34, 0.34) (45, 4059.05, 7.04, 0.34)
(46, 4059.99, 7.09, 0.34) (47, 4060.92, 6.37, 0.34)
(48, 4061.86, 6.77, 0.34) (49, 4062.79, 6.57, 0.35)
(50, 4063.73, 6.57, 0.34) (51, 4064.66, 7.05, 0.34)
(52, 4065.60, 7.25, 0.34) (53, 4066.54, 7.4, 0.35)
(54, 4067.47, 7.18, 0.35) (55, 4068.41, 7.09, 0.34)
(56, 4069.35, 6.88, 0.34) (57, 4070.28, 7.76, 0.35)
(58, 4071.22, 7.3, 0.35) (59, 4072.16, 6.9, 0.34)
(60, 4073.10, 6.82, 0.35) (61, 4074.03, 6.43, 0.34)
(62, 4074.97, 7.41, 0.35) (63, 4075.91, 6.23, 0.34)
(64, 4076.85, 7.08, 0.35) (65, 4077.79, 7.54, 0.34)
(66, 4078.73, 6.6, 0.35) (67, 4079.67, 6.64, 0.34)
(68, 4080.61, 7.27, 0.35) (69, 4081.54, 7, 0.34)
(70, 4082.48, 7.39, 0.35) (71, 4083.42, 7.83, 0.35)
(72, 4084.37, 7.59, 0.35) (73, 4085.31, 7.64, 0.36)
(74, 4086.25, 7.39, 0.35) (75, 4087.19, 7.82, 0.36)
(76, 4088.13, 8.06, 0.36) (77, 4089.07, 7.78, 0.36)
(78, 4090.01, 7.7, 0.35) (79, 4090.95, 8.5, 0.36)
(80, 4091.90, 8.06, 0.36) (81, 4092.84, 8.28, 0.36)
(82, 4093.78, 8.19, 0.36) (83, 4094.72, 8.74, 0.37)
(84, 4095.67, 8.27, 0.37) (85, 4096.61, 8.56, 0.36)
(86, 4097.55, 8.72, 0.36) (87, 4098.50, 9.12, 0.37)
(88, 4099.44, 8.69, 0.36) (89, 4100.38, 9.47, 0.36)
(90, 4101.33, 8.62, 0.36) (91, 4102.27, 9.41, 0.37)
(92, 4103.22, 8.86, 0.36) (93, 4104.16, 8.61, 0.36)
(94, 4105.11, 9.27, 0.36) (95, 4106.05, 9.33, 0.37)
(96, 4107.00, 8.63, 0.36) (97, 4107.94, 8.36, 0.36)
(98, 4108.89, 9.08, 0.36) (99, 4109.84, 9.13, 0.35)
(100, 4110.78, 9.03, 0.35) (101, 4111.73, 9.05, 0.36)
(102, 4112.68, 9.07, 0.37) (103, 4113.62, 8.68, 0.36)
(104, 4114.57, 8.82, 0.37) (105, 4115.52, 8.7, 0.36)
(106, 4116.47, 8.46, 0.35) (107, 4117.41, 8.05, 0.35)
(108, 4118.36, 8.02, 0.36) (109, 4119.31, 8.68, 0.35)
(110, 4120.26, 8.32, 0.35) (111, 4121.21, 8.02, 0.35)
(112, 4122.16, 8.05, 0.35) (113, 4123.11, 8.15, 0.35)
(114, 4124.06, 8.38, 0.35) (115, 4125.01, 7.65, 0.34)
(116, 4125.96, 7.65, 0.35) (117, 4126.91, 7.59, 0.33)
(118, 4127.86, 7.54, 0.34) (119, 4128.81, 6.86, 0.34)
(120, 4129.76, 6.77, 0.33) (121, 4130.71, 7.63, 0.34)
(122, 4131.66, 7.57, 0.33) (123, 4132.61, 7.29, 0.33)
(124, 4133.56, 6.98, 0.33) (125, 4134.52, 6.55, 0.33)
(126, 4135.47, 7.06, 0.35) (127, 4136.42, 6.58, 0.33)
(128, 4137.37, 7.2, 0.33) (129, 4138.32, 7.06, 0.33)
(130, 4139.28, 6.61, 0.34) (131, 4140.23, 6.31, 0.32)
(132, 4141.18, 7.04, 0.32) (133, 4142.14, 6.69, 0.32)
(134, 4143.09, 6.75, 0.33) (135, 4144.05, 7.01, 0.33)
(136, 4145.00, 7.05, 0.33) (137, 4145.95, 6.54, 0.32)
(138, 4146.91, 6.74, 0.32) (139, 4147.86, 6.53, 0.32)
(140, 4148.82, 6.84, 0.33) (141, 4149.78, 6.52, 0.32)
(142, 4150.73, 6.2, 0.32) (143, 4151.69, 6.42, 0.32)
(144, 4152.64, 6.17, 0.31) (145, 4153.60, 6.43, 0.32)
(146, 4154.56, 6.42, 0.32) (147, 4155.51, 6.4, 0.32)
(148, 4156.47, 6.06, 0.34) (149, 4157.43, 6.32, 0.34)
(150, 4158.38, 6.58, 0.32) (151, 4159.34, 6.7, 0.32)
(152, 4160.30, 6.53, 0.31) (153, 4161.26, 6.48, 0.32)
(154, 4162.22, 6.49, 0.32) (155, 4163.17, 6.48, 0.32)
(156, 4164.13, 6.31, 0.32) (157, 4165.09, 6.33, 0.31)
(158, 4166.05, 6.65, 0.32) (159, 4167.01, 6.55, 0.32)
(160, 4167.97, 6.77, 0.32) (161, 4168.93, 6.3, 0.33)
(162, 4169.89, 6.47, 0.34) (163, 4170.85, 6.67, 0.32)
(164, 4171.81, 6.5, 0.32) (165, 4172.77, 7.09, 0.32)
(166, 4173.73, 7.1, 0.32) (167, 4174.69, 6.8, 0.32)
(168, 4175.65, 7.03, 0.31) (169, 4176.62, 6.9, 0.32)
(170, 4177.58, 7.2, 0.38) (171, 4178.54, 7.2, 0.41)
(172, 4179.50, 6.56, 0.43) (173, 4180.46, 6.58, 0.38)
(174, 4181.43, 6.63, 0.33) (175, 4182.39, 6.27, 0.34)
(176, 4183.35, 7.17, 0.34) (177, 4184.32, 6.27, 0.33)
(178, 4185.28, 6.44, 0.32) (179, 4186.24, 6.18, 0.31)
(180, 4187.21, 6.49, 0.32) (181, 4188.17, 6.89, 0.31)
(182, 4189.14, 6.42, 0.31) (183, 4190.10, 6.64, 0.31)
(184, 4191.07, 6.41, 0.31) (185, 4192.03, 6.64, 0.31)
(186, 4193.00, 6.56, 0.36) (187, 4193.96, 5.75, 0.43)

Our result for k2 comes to 6.84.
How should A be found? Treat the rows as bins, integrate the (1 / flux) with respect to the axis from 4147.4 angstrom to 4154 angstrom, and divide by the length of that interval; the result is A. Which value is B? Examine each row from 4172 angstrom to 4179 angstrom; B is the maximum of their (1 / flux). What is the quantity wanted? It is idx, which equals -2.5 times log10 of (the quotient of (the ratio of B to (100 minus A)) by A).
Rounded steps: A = 0.16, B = 0.147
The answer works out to 5.1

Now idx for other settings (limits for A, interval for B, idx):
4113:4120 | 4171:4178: 4.7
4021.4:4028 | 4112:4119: 5.2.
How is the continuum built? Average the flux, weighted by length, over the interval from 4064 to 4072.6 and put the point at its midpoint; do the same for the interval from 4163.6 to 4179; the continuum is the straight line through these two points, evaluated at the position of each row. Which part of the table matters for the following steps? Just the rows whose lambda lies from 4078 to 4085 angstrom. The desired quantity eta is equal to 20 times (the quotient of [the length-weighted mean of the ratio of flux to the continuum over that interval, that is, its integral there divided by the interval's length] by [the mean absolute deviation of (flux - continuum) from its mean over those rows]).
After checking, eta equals 53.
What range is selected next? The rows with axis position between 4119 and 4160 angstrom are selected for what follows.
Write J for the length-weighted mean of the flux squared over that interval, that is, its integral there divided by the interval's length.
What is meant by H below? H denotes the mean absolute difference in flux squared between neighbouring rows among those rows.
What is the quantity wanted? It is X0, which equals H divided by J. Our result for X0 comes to 0.081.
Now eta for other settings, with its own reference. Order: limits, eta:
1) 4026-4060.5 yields 65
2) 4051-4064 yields 94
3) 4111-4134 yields 45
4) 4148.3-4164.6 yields 133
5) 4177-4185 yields 60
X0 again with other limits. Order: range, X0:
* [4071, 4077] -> 0.187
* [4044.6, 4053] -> 0.080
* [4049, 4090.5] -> 0.102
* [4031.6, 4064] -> 0.098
